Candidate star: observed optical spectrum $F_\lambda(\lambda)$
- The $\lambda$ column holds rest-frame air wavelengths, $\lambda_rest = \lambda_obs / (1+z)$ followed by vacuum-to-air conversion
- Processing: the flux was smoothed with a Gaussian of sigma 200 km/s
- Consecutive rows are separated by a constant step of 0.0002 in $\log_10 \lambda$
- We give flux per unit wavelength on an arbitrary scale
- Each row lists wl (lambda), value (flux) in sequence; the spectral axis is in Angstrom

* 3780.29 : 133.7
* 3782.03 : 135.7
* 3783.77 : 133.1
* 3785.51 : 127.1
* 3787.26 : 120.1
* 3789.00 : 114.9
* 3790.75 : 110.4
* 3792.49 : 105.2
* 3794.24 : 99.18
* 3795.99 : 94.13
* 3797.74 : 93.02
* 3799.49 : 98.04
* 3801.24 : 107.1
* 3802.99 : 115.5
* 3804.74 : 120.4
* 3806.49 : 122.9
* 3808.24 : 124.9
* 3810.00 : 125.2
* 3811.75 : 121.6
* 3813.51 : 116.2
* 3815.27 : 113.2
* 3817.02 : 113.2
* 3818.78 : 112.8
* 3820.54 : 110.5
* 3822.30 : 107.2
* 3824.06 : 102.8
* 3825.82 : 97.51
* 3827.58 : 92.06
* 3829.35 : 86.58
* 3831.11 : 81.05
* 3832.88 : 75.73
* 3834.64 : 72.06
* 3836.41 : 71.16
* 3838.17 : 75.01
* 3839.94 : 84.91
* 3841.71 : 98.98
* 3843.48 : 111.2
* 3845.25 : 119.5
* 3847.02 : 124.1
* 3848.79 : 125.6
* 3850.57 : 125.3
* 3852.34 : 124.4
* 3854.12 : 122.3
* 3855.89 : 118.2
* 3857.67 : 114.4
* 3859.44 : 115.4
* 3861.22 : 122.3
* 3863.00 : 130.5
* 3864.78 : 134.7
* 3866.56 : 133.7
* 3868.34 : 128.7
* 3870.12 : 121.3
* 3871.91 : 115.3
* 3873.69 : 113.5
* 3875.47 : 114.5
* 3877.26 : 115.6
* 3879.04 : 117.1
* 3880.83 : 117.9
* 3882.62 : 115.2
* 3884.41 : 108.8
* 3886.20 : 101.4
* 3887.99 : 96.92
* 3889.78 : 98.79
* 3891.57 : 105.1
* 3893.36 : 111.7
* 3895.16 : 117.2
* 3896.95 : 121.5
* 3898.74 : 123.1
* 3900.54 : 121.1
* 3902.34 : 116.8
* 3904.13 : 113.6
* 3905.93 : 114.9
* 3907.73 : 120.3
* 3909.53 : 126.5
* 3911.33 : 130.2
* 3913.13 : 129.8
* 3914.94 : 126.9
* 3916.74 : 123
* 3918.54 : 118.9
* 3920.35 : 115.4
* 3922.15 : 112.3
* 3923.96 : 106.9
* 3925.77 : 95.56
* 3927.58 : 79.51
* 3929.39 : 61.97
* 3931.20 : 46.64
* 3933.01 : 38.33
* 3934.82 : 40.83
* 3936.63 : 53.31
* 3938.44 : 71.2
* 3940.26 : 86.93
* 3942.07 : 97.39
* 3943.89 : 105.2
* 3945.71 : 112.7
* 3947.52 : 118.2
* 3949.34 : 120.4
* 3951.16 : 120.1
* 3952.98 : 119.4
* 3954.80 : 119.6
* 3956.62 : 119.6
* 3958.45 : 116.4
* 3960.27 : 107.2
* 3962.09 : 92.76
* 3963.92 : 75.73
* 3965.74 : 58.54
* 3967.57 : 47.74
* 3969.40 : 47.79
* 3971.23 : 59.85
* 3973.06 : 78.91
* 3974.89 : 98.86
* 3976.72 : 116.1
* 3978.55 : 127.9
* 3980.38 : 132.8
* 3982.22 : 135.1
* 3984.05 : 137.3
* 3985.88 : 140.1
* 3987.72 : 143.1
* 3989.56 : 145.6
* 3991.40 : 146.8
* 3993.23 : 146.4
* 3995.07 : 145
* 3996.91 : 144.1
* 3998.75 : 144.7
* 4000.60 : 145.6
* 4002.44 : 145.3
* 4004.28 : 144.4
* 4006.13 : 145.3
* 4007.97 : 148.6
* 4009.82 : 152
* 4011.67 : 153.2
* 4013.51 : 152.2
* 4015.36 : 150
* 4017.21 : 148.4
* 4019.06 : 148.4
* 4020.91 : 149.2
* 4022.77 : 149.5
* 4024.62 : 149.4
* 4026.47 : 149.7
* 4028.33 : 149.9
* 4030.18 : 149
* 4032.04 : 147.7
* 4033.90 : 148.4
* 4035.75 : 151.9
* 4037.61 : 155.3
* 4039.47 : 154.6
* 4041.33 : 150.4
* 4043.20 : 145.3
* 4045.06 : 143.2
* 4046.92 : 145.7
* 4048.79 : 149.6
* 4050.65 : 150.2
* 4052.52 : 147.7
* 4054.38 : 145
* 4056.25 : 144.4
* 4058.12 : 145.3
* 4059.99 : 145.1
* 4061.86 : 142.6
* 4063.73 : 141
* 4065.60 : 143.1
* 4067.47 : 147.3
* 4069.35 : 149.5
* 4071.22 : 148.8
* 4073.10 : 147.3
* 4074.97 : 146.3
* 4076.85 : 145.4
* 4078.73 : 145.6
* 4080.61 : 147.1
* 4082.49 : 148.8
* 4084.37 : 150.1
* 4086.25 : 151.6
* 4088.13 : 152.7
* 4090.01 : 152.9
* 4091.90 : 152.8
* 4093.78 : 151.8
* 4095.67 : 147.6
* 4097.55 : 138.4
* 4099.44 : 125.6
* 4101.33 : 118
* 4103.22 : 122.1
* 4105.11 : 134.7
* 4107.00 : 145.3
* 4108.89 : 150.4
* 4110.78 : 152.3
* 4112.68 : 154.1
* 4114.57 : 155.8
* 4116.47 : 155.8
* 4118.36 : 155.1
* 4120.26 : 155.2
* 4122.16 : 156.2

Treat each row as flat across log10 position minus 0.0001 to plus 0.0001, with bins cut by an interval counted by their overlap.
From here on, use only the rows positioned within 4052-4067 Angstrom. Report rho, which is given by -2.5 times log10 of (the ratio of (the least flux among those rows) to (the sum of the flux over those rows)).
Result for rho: 2.28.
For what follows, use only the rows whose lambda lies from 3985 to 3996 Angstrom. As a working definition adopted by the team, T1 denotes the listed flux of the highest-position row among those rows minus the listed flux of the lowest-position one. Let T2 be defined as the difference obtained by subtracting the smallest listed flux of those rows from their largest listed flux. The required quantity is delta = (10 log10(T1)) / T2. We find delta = 1.03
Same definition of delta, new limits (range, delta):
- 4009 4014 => -5.82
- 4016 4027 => 0.88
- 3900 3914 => 0.57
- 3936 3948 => 0.28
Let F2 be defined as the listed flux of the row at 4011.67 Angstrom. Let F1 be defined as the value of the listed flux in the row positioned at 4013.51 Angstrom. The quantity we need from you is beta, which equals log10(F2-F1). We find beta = 0.0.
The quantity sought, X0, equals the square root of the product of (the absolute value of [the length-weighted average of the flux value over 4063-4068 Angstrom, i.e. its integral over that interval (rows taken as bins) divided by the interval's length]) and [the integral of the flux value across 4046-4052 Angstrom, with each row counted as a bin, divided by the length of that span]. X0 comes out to 146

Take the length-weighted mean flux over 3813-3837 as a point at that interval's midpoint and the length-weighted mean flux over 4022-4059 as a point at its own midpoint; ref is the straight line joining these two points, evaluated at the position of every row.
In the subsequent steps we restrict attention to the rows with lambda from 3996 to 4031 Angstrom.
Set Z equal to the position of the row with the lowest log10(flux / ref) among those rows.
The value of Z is 4030.18 Angstrom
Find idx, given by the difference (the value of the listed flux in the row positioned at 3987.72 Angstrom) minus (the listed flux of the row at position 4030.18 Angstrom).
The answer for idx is -6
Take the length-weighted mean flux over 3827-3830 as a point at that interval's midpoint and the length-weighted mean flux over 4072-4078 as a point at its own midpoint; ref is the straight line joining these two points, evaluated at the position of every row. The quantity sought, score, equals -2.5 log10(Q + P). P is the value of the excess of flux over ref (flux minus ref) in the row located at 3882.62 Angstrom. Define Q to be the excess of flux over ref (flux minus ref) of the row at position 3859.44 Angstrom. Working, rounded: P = 14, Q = 19.2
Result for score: -3.79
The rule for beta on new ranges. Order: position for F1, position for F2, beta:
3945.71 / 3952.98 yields 0.8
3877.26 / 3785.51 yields 1.1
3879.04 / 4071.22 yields 1.5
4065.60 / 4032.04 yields 0.7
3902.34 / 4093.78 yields 1.5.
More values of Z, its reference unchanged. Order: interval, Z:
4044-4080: 4063.73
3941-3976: 3969.40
